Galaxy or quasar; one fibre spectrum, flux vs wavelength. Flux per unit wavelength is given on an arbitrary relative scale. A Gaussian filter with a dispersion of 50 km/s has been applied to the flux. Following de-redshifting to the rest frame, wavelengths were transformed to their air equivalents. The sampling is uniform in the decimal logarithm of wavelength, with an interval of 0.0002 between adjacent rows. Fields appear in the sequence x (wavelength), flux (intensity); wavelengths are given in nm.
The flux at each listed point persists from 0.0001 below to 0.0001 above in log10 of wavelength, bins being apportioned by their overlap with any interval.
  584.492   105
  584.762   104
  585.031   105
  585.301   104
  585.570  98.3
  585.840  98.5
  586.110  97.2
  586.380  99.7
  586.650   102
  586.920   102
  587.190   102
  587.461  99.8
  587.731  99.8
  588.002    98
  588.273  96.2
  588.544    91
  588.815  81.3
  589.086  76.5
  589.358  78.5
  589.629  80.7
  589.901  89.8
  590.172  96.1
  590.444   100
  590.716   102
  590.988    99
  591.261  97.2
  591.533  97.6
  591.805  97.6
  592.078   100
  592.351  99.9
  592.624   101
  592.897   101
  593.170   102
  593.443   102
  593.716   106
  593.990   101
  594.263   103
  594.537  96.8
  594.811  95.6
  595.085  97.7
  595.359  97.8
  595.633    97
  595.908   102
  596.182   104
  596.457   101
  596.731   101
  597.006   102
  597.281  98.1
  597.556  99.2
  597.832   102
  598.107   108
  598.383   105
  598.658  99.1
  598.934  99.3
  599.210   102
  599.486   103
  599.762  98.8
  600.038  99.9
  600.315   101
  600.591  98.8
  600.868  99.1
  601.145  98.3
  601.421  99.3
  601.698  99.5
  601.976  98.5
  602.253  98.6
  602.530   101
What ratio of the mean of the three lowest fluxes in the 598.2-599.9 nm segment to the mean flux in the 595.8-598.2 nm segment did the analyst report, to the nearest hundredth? 0.97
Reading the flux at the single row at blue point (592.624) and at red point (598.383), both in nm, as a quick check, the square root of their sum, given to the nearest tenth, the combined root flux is 14.4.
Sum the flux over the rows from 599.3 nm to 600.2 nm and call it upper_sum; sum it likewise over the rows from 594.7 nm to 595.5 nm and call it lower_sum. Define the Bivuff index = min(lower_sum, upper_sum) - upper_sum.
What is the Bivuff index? -11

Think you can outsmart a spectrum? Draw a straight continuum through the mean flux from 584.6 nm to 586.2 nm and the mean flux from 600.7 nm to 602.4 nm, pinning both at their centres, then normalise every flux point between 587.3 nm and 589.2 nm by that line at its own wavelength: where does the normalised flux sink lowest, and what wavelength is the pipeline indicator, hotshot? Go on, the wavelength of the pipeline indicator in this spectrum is 589.086 nm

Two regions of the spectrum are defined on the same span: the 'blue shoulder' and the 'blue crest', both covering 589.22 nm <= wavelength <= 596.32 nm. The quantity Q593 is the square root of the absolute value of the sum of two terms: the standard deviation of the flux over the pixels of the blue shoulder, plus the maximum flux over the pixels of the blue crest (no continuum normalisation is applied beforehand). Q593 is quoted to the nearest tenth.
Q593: 10.6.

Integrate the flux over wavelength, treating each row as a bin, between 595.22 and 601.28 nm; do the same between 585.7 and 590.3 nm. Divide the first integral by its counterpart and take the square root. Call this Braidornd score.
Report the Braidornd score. 1.2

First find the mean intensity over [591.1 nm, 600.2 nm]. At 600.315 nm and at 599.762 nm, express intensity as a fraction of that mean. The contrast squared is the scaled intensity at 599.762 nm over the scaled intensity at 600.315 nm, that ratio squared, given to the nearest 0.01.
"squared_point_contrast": 0.96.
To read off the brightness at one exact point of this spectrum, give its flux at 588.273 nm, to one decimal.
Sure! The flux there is 96.2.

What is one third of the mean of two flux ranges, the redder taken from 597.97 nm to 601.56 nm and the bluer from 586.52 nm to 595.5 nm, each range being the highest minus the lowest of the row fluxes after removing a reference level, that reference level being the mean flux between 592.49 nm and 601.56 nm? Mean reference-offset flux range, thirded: 6.5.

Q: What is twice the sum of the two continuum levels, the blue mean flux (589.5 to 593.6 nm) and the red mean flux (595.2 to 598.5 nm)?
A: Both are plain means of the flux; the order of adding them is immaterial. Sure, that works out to 398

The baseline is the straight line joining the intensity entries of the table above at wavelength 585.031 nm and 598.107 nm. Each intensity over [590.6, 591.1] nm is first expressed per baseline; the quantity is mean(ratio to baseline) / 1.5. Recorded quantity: 0.630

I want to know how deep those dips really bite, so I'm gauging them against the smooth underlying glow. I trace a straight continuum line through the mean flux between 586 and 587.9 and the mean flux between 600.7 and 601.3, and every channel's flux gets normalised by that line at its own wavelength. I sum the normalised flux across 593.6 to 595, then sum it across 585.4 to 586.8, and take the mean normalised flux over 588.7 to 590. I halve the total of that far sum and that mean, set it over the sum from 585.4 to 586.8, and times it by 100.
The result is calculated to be 59.4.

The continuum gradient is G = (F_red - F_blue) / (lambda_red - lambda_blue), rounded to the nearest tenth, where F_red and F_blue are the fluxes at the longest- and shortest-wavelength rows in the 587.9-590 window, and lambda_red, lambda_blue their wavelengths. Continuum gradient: -4.3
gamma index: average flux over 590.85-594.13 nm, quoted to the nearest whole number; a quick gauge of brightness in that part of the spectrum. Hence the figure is 100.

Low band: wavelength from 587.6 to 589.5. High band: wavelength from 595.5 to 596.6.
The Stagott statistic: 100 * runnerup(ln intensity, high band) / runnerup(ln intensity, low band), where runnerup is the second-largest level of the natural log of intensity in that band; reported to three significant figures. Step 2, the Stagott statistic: 101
